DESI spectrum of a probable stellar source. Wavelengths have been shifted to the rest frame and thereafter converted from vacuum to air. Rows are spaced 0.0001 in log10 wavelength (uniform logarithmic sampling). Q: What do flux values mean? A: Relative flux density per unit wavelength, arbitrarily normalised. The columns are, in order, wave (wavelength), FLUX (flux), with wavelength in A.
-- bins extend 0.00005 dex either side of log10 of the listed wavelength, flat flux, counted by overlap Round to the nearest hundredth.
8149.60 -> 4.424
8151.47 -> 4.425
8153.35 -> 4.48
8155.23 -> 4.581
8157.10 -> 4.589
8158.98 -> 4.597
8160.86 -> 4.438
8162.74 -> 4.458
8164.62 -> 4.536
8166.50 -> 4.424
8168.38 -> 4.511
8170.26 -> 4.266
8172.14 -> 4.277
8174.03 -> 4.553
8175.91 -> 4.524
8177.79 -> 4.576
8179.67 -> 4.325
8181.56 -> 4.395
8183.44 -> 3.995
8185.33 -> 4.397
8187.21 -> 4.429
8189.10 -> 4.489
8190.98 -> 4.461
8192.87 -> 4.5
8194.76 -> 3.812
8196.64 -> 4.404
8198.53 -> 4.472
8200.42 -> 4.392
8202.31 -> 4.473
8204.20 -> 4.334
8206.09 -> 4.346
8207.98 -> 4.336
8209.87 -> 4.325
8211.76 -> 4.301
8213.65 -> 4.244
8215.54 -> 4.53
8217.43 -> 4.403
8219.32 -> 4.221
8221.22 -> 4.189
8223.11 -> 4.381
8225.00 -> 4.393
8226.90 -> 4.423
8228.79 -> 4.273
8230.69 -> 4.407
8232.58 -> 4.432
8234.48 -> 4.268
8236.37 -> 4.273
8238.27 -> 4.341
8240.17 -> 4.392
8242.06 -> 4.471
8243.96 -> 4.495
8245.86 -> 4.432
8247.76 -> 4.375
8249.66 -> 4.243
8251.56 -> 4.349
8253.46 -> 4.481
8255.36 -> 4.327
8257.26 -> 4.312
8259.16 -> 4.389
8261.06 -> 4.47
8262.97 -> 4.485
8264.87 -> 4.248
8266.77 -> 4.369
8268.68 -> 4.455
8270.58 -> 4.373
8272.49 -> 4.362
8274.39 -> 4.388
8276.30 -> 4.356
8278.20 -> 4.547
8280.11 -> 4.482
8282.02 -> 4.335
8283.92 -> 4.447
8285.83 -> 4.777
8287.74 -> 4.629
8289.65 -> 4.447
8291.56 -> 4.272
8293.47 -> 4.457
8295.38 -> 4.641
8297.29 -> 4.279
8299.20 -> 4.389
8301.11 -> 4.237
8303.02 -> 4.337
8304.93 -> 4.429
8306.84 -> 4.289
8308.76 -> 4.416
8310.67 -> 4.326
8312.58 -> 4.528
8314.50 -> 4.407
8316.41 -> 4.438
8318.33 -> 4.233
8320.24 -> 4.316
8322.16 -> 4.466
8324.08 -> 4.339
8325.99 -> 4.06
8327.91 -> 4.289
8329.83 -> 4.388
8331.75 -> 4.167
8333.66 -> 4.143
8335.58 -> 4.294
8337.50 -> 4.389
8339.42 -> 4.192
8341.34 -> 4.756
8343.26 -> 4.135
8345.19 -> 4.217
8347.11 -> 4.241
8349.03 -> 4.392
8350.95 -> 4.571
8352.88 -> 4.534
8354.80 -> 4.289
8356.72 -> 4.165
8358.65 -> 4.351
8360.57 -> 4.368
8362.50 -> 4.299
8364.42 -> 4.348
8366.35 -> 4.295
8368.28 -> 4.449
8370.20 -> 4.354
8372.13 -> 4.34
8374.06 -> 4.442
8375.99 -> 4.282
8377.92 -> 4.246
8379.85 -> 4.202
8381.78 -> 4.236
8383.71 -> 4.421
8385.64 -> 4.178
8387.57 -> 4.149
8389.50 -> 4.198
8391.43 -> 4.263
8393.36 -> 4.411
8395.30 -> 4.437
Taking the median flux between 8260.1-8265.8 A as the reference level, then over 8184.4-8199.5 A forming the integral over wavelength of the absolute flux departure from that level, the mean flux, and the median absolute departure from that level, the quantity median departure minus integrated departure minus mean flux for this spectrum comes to -6.03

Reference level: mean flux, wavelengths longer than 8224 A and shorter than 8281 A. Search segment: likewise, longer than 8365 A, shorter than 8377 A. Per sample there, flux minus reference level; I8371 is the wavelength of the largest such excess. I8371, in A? 8368.28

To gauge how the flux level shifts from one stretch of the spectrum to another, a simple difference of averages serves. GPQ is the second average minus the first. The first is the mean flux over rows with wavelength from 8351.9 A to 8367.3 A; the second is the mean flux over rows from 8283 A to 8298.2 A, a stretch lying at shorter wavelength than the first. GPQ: 0.16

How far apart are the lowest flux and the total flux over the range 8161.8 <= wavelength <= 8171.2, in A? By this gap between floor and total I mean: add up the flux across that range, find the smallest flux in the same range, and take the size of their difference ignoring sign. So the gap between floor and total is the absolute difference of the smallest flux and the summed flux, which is 17.9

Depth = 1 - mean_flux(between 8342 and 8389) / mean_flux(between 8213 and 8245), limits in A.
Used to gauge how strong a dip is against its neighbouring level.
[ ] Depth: 0.011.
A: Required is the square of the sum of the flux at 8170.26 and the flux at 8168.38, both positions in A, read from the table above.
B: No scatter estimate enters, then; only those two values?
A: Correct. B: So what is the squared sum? 77.0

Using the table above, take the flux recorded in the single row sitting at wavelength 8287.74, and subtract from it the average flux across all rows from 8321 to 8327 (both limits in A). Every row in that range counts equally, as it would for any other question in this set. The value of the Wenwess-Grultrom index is 0.34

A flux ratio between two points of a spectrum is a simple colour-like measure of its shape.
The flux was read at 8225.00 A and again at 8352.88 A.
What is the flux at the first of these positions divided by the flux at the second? 0.97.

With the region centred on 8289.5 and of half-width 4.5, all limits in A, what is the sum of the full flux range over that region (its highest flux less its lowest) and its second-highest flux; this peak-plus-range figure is 5.13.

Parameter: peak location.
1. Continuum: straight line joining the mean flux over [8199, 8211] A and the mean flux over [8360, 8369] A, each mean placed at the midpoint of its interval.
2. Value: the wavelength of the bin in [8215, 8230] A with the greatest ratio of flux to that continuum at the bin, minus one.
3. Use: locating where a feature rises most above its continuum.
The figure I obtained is 8215.54 A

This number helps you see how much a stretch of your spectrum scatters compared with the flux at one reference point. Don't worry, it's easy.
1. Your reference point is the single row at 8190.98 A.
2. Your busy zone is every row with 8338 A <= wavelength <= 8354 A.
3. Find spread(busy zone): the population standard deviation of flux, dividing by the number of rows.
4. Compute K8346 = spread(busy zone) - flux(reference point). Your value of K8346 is -4.25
